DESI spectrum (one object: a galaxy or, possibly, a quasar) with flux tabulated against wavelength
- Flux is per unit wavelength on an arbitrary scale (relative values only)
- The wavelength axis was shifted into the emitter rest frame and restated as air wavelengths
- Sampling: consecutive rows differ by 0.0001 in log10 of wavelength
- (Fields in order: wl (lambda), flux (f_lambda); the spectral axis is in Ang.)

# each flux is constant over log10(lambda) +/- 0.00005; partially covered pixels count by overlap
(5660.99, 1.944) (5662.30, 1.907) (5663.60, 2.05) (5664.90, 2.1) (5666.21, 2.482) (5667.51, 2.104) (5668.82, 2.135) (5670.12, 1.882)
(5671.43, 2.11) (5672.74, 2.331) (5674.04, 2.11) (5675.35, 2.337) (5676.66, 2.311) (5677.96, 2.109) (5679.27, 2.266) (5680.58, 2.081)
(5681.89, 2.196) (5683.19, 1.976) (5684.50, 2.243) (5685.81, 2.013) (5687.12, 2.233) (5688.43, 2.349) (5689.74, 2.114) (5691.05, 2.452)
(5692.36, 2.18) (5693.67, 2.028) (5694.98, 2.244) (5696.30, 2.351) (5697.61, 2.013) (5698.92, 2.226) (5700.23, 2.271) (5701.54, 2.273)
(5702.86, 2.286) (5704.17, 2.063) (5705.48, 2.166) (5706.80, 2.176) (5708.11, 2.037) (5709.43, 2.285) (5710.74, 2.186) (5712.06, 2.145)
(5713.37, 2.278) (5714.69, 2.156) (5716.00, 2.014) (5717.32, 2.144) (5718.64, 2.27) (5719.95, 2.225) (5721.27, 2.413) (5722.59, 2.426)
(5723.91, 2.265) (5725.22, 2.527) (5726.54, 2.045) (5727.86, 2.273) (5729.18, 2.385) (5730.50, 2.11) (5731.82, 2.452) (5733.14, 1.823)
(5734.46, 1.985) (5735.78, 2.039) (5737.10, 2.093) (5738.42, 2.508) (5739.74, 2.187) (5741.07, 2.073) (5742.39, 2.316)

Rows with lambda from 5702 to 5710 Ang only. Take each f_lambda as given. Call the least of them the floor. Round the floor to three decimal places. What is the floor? 2.037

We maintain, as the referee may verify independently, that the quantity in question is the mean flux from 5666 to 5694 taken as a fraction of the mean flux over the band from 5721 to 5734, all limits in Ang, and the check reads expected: 0.96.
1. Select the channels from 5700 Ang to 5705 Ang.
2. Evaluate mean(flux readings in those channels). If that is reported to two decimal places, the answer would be 2.22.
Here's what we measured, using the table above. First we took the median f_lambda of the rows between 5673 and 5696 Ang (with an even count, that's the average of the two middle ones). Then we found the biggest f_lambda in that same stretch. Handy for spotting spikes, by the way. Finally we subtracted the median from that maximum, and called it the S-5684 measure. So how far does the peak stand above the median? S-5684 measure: 0.26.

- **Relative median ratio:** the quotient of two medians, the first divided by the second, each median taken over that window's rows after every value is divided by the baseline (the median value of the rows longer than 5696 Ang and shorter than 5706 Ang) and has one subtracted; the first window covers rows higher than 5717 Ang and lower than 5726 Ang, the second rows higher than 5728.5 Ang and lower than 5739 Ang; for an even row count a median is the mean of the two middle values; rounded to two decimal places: -0.15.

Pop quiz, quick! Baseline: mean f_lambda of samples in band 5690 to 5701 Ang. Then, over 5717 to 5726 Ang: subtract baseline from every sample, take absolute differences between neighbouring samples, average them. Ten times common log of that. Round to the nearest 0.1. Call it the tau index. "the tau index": -8.8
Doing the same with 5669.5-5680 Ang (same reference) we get -7.4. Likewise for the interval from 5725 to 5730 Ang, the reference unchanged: -5.6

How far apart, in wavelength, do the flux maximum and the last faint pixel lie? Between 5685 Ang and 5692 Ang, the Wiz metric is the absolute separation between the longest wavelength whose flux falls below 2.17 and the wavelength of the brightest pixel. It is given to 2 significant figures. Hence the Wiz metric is 1.3 Ang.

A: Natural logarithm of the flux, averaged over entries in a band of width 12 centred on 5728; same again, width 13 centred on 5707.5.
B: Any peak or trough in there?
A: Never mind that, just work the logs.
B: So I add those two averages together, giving 1.59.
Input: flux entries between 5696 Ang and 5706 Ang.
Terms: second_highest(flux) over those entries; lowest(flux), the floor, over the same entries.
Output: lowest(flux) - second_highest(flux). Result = -0.27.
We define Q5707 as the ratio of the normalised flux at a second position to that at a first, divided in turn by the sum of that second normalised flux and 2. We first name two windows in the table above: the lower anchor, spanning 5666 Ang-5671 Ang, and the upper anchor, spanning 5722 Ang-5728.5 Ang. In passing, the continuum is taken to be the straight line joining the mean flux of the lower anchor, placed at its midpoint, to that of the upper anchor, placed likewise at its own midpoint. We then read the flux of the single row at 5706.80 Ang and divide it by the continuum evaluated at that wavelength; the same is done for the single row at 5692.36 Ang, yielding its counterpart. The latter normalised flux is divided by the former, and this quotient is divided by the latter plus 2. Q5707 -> 0.342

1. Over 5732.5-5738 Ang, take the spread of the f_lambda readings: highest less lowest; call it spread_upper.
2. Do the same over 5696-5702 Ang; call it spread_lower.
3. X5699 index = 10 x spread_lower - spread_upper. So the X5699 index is 3.1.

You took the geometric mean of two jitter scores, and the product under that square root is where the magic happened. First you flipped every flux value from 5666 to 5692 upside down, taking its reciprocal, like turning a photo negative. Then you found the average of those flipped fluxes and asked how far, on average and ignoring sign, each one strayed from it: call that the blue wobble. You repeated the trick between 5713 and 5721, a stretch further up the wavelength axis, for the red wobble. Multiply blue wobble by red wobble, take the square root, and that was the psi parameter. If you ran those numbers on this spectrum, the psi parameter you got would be 0.0209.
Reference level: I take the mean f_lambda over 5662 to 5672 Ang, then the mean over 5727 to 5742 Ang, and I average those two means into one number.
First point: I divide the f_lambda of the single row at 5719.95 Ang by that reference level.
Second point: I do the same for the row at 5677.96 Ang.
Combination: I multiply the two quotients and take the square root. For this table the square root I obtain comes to 1.01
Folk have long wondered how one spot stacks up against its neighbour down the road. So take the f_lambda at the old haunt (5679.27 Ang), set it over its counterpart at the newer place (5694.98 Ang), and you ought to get 1.01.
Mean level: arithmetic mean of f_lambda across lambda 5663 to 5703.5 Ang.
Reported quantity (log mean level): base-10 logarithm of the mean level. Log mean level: 0.3402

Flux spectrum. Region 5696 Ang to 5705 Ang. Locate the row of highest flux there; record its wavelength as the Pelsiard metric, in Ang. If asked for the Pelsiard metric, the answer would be 5696.30 Ang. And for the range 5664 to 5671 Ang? 5666.21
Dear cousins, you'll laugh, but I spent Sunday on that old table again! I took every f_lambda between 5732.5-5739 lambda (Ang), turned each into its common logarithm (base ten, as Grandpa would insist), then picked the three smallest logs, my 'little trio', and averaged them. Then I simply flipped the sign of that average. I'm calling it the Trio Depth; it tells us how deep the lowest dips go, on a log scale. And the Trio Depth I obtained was -0.289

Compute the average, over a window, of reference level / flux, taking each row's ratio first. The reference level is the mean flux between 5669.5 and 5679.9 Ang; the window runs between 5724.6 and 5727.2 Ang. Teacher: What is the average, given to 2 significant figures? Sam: 0.97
